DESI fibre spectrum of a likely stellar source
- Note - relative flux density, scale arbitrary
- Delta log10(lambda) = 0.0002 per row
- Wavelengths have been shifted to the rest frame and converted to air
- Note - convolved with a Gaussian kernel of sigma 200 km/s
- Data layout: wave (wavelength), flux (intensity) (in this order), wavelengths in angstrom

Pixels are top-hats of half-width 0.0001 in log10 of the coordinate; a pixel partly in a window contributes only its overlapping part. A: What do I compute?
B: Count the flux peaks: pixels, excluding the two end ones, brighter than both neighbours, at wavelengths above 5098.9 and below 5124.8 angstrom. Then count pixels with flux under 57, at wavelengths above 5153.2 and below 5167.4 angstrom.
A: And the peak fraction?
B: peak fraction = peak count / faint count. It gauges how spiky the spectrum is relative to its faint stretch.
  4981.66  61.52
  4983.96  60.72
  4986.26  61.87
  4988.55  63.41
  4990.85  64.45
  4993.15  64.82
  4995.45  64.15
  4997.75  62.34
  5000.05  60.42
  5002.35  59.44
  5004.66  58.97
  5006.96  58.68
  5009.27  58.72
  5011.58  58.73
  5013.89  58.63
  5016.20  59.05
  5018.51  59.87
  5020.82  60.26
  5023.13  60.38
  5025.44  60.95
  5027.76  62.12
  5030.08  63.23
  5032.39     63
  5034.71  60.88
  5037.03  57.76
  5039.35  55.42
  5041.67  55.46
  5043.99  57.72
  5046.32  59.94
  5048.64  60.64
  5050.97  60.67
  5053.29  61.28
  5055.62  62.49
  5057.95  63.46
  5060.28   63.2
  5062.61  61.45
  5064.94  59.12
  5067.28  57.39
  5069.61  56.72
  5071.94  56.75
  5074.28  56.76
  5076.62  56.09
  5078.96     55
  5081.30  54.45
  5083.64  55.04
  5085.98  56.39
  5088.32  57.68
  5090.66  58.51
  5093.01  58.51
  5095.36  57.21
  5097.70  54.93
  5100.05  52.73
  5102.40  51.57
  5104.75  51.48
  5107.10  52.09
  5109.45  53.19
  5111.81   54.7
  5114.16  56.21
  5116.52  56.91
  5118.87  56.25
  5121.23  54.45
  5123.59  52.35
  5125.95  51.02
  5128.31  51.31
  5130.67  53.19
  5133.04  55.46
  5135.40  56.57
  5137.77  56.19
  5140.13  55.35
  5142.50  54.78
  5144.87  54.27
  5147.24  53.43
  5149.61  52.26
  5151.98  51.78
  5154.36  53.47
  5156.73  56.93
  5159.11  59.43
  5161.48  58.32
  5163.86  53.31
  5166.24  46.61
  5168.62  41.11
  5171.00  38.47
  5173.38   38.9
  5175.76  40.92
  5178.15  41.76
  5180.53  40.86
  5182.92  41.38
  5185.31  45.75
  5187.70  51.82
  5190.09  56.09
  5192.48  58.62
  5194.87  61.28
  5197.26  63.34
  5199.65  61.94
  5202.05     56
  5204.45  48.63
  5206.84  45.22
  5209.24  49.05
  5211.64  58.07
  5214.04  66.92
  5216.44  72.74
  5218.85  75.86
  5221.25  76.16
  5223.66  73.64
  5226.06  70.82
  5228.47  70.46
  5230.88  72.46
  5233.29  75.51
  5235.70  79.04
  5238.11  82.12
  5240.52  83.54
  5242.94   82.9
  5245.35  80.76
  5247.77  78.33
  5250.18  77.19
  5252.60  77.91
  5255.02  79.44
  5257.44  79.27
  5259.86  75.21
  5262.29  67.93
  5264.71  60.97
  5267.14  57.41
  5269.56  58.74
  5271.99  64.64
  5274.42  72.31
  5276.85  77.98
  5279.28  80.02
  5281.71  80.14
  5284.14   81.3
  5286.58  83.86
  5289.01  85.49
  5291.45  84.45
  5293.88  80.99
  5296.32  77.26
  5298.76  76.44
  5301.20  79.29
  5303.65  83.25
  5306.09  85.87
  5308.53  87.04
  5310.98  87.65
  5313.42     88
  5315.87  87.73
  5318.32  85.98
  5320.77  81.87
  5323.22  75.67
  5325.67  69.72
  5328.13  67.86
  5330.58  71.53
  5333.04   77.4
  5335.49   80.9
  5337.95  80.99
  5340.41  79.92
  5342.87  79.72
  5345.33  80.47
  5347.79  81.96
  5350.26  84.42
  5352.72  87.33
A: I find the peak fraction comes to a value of 0.25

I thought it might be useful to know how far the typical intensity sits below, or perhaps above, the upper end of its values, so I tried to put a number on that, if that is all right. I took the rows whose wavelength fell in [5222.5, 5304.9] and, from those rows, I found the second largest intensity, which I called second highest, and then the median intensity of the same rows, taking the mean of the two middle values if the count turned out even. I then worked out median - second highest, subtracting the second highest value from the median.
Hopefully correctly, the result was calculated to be -6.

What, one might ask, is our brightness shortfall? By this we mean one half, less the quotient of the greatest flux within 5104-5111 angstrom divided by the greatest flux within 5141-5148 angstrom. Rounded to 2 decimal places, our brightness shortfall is -0.47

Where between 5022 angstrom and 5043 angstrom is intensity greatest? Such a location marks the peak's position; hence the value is 5030.08 angstrom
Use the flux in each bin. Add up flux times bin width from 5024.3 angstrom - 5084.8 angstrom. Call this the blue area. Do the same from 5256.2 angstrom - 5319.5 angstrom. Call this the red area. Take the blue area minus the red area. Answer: -1366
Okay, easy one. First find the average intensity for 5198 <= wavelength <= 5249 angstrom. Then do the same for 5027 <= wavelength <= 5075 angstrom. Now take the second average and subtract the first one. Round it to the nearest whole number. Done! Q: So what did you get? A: -10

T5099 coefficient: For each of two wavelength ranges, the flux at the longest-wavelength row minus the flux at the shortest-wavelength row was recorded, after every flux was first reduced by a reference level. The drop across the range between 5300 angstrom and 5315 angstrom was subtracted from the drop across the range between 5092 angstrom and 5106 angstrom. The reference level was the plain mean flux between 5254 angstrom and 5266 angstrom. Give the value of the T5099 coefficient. -16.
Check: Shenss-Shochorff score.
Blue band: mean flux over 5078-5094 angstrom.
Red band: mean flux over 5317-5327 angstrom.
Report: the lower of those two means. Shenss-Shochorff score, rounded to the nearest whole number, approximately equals 57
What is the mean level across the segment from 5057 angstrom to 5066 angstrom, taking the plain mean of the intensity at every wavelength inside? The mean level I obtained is 61.8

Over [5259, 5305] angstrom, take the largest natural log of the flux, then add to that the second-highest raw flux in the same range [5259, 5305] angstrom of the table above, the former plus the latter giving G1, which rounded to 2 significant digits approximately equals 89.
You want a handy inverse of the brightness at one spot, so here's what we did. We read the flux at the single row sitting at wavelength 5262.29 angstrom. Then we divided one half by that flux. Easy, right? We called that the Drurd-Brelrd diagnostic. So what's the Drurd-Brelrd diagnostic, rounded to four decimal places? 0.0074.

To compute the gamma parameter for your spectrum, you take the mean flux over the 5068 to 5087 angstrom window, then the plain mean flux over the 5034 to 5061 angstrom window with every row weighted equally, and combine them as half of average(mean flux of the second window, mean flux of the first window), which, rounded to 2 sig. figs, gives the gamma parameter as 29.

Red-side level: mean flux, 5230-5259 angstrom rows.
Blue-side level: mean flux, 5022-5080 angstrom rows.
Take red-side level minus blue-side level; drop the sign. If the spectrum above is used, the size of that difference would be 20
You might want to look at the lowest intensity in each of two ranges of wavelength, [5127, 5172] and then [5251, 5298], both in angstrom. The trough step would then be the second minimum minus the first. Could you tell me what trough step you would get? 19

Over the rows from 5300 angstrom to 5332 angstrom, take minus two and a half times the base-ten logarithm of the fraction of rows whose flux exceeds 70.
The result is 0.18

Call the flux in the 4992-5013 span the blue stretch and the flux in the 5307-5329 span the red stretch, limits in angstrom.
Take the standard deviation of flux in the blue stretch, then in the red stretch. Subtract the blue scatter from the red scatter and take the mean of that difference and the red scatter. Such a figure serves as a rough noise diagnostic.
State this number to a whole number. 7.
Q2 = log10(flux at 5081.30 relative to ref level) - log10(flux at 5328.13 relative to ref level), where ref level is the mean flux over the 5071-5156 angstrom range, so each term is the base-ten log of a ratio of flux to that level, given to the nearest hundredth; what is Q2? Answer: -0.10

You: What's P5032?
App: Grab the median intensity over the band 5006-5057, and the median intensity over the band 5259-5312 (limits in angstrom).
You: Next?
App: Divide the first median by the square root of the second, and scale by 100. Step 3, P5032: 673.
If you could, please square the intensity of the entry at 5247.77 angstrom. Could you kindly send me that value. 6136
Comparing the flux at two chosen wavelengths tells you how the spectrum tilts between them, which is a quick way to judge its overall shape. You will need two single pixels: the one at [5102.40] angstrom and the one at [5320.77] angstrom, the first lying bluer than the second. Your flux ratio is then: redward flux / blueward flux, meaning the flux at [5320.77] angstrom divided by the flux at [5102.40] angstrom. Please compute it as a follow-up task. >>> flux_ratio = 1.6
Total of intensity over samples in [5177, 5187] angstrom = 170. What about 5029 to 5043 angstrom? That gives 356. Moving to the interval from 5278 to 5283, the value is 160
